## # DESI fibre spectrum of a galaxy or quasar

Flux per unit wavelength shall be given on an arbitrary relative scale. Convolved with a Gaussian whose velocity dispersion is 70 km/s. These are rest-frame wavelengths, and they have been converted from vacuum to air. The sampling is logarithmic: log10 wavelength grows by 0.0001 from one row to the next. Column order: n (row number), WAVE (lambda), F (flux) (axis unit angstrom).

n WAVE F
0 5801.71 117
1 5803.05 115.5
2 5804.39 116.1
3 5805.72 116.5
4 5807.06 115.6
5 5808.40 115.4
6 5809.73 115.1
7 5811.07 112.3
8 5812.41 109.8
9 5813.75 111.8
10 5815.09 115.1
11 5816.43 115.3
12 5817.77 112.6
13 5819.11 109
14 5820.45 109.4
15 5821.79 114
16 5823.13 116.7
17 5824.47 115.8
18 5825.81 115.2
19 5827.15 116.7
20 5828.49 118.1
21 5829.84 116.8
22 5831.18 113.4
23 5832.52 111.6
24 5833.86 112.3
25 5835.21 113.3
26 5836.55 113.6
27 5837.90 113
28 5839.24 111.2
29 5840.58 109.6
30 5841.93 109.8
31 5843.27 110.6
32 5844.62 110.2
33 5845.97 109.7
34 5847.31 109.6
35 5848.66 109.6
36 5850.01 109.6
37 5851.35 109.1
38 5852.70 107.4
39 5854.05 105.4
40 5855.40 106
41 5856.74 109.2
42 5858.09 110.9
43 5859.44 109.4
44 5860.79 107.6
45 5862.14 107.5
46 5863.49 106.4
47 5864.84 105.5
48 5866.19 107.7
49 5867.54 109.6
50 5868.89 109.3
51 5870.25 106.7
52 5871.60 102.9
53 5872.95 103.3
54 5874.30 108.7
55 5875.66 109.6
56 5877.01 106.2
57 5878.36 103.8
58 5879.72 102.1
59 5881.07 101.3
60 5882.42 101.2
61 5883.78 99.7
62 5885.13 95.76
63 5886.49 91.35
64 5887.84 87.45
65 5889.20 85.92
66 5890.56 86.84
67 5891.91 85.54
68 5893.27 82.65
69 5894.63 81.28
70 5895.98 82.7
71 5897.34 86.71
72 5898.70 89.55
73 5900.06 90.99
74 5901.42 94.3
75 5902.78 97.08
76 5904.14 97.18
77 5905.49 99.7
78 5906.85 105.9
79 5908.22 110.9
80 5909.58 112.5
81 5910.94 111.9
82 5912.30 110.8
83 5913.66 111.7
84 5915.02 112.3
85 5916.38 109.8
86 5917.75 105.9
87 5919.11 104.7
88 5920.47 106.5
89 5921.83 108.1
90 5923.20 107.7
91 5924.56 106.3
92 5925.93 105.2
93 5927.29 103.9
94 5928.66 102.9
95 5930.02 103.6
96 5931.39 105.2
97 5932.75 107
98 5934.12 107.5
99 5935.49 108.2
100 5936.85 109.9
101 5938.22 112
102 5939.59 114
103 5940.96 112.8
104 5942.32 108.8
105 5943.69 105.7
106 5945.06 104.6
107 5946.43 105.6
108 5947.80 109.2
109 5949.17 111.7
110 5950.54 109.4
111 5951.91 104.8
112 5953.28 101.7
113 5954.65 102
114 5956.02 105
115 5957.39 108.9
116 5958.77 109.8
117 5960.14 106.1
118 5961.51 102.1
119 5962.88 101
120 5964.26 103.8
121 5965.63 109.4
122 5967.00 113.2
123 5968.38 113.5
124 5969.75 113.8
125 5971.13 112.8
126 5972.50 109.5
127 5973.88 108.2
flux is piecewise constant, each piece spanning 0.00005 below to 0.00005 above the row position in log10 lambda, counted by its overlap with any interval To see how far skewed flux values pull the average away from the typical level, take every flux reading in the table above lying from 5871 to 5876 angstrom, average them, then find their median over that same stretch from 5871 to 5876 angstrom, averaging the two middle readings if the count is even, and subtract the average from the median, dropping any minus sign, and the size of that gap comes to 0.1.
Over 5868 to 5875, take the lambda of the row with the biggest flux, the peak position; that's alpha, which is 5868.89 angstrom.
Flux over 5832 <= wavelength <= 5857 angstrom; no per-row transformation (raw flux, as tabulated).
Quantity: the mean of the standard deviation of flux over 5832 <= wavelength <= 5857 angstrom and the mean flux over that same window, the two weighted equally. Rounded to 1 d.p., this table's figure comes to 56.1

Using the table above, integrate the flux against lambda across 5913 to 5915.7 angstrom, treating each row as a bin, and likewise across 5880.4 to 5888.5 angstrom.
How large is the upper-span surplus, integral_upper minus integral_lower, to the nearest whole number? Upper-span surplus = -476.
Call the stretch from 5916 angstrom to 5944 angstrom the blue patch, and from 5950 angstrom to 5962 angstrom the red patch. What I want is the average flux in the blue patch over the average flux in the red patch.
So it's 1.018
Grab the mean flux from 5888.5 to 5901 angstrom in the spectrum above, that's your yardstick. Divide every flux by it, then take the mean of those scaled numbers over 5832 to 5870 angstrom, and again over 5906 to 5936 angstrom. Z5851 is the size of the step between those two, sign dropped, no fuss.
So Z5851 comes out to 0.021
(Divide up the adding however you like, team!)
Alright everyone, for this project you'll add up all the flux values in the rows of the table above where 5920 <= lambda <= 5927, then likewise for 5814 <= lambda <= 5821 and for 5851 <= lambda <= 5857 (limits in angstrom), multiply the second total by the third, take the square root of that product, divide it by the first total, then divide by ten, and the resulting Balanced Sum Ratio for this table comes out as 0.103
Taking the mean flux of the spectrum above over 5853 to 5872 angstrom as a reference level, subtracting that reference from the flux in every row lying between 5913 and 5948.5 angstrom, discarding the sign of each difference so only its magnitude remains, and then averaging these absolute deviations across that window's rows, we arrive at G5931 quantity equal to 2.5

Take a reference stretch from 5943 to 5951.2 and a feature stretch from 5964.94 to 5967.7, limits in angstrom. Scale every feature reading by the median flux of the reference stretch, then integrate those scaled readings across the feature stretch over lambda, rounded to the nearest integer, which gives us 3 angstrom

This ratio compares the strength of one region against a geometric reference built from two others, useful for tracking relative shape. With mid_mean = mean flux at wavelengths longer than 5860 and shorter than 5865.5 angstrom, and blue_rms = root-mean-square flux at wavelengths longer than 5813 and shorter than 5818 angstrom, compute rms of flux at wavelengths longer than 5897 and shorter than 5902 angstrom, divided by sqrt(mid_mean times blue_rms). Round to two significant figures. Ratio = 0.82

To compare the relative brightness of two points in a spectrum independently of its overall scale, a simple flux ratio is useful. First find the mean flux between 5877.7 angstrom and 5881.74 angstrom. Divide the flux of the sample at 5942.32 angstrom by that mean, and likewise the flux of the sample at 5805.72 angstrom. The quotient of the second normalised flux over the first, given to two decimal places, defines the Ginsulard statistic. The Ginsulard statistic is 1.07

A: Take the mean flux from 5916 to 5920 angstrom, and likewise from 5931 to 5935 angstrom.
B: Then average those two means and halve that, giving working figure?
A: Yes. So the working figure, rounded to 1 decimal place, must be 53.3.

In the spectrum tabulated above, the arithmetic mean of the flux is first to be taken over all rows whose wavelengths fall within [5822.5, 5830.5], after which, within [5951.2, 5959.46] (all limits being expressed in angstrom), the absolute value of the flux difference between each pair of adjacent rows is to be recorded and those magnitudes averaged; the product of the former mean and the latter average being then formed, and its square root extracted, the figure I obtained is 16.2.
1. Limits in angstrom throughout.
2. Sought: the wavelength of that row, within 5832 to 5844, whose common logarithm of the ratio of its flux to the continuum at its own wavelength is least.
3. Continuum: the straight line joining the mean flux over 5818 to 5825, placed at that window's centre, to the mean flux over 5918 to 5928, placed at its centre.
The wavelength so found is 5840.58 angstrom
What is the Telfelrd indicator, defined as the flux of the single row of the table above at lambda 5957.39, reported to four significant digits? 108.9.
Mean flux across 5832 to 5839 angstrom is 113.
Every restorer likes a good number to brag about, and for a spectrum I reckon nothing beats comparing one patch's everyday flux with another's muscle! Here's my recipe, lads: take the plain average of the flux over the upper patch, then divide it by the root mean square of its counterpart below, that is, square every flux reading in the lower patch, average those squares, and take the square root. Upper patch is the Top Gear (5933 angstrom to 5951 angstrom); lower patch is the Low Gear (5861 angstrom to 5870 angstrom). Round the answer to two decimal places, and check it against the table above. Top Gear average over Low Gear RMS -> 1.01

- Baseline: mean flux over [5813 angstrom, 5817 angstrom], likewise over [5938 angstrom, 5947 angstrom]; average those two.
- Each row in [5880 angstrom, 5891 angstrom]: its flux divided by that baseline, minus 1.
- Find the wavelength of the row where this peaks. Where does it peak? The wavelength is 5881.07 angstrom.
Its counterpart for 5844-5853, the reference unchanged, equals 5844.62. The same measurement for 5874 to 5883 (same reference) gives 5875.66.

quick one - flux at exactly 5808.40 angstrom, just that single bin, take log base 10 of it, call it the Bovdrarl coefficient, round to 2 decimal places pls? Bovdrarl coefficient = 2.06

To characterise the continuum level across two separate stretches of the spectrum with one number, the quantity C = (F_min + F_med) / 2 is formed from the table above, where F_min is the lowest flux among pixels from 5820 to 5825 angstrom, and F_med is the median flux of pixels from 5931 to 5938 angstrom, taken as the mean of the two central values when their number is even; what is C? 108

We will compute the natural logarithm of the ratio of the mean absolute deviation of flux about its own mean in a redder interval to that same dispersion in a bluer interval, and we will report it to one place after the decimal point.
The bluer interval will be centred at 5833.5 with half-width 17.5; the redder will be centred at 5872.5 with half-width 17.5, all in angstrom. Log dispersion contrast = 0.7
